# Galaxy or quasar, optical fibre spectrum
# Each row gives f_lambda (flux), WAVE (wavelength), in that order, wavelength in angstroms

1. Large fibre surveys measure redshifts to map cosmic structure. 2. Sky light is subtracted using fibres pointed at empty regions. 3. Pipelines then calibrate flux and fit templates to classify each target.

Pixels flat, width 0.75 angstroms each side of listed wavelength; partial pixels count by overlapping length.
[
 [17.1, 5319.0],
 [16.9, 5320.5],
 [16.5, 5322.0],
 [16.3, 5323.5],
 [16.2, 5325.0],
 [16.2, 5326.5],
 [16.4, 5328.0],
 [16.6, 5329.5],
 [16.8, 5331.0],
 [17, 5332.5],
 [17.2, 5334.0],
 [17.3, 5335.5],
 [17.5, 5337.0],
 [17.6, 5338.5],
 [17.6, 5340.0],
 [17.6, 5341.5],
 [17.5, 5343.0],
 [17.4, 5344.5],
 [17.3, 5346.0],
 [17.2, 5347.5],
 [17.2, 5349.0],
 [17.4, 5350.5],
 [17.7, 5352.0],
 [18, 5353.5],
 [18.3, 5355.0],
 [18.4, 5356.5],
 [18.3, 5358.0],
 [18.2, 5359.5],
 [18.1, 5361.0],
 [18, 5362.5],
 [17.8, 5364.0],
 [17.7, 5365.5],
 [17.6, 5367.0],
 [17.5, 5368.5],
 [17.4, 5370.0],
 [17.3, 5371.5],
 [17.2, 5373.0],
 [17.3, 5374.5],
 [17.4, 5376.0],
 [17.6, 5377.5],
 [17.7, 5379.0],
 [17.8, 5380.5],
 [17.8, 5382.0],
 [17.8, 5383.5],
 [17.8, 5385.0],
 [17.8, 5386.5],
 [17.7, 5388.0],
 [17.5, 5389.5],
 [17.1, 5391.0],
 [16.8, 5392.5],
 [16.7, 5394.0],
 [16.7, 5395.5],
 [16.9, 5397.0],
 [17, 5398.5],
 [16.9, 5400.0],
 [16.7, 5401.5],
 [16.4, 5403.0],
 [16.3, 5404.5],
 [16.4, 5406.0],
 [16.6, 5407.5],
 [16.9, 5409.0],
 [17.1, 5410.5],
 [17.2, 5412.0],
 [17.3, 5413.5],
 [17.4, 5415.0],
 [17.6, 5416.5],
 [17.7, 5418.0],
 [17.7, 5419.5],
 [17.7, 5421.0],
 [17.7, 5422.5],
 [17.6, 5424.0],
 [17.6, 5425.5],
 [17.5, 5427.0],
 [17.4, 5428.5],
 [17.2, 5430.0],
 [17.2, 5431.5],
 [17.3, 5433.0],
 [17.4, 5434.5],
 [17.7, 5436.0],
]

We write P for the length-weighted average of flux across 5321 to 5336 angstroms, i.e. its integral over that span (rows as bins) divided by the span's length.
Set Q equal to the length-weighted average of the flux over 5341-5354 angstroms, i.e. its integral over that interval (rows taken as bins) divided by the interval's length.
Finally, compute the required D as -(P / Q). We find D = -0.95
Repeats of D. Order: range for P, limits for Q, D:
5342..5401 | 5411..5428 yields -1.00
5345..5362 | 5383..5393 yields -1.02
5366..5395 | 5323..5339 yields -1.04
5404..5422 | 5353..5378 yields -0.97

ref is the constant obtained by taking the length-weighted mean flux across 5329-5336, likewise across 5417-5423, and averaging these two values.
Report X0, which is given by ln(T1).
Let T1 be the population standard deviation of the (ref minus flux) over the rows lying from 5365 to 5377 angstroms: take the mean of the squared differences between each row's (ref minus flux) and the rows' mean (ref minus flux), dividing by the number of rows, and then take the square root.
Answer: -1.86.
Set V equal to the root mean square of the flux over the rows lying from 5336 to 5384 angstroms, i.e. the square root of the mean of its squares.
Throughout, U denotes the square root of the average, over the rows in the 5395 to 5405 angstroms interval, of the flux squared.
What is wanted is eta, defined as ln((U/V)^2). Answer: -0.112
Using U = 16.7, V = 17.7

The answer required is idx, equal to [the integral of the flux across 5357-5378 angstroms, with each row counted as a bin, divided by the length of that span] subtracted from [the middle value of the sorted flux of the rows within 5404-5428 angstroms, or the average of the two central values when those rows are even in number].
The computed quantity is -0.2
